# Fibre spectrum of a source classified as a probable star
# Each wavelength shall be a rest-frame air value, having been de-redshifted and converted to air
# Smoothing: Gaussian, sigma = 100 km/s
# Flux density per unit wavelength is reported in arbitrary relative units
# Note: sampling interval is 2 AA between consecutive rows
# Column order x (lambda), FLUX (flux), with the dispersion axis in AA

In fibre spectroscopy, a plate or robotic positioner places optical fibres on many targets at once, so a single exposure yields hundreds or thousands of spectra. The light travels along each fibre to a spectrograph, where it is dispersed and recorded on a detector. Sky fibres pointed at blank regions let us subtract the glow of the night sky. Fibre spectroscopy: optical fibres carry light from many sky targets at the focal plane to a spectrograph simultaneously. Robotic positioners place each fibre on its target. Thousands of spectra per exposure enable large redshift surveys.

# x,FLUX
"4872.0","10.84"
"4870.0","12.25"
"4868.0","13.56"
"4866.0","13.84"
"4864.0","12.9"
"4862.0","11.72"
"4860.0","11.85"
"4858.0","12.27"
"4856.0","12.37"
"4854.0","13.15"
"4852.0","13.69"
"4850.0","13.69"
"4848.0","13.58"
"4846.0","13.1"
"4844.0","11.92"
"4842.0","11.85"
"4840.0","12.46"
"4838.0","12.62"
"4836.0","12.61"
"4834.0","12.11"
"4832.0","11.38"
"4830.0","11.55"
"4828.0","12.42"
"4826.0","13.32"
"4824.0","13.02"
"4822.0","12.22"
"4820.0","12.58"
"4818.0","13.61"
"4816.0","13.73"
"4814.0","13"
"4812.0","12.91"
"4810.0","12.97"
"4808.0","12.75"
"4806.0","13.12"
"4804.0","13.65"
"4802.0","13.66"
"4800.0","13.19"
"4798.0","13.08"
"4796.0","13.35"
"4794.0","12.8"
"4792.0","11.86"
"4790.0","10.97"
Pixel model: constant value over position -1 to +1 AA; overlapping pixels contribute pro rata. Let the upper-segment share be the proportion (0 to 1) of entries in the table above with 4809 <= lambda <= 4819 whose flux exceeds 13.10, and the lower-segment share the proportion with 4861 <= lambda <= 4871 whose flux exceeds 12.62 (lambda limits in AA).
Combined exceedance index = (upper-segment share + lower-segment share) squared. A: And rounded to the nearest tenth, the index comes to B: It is 1.0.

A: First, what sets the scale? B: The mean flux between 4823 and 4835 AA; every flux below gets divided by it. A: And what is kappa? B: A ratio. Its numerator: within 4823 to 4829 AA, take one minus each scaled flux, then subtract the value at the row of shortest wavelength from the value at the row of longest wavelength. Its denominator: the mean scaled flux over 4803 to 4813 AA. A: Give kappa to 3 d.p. 0.046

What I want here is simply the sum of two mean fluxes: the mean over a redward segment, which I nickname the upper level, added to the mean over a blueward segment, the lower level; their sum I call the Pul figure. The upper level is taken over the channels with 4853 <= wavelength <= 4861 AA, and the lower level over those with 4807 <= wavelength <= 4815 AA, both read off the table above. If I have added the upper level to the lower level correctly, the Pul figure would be 25.3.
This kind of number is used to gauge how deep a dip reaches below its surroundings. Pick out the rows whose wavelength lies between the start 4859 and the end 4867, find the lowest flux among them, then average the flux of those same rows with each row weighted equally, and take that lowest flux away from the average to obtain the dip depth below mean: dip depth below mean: 0.86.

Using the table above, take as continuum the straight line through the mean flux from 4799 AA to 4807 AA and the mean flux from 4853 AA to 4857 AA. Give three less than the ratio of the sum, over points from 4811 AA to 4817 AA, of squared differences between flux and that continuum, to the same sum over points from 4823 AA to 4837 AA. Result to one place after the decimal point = -2.9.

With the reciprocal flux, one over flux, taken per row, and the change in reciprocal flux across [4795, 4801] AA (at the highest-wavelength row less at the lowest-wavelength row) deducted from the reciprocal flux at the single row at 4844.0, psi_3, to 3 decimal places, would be 0.083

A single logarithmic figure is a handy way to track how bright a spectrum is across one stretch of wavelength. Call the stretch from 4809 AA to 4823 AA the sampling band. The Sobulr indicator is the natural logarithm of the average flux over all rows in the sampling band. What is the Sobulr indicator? 2.57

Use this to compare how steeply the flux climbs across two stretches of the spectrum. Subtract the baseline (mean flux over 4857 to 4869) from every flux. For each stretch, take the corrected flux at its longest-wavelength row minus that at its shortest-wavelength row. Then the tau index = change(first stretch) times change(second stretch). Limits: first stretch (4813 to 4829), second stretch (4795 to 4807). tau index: 0.13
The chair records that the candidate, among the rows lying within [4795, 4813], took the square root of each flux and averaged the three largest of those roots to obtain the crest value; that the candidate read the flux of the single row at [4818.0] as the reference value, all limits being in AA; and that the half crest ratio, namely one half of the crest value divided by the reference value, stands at 0.135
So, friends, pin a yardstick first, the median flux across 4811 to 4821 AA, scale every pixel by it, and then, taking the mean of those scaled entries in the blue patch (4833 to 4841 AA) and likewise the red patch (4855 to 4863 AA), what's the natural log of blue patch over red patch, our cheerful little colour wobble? 0.032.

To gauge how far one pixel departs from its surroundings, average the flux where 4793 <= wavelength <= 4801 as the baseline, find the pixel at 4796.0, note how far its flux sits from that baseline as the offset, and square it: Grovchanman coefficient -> 0.1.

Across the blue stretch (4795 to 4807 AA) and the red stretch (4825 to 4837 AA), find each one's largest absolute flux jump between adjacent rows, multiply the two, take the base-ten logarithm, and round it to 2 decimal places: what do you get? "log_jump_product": -0.32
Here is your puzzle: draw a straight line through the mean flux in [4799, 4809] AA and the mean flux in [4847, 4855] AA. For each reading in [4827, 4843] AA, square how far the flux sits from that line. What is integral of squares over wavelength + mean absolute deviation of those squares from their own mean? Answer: 32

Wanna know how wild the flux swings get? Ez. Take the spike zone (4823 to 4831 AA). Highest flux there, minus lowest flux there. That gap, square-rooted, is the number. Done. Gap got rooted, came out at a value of 1.33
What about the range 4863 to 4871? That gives 1.26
